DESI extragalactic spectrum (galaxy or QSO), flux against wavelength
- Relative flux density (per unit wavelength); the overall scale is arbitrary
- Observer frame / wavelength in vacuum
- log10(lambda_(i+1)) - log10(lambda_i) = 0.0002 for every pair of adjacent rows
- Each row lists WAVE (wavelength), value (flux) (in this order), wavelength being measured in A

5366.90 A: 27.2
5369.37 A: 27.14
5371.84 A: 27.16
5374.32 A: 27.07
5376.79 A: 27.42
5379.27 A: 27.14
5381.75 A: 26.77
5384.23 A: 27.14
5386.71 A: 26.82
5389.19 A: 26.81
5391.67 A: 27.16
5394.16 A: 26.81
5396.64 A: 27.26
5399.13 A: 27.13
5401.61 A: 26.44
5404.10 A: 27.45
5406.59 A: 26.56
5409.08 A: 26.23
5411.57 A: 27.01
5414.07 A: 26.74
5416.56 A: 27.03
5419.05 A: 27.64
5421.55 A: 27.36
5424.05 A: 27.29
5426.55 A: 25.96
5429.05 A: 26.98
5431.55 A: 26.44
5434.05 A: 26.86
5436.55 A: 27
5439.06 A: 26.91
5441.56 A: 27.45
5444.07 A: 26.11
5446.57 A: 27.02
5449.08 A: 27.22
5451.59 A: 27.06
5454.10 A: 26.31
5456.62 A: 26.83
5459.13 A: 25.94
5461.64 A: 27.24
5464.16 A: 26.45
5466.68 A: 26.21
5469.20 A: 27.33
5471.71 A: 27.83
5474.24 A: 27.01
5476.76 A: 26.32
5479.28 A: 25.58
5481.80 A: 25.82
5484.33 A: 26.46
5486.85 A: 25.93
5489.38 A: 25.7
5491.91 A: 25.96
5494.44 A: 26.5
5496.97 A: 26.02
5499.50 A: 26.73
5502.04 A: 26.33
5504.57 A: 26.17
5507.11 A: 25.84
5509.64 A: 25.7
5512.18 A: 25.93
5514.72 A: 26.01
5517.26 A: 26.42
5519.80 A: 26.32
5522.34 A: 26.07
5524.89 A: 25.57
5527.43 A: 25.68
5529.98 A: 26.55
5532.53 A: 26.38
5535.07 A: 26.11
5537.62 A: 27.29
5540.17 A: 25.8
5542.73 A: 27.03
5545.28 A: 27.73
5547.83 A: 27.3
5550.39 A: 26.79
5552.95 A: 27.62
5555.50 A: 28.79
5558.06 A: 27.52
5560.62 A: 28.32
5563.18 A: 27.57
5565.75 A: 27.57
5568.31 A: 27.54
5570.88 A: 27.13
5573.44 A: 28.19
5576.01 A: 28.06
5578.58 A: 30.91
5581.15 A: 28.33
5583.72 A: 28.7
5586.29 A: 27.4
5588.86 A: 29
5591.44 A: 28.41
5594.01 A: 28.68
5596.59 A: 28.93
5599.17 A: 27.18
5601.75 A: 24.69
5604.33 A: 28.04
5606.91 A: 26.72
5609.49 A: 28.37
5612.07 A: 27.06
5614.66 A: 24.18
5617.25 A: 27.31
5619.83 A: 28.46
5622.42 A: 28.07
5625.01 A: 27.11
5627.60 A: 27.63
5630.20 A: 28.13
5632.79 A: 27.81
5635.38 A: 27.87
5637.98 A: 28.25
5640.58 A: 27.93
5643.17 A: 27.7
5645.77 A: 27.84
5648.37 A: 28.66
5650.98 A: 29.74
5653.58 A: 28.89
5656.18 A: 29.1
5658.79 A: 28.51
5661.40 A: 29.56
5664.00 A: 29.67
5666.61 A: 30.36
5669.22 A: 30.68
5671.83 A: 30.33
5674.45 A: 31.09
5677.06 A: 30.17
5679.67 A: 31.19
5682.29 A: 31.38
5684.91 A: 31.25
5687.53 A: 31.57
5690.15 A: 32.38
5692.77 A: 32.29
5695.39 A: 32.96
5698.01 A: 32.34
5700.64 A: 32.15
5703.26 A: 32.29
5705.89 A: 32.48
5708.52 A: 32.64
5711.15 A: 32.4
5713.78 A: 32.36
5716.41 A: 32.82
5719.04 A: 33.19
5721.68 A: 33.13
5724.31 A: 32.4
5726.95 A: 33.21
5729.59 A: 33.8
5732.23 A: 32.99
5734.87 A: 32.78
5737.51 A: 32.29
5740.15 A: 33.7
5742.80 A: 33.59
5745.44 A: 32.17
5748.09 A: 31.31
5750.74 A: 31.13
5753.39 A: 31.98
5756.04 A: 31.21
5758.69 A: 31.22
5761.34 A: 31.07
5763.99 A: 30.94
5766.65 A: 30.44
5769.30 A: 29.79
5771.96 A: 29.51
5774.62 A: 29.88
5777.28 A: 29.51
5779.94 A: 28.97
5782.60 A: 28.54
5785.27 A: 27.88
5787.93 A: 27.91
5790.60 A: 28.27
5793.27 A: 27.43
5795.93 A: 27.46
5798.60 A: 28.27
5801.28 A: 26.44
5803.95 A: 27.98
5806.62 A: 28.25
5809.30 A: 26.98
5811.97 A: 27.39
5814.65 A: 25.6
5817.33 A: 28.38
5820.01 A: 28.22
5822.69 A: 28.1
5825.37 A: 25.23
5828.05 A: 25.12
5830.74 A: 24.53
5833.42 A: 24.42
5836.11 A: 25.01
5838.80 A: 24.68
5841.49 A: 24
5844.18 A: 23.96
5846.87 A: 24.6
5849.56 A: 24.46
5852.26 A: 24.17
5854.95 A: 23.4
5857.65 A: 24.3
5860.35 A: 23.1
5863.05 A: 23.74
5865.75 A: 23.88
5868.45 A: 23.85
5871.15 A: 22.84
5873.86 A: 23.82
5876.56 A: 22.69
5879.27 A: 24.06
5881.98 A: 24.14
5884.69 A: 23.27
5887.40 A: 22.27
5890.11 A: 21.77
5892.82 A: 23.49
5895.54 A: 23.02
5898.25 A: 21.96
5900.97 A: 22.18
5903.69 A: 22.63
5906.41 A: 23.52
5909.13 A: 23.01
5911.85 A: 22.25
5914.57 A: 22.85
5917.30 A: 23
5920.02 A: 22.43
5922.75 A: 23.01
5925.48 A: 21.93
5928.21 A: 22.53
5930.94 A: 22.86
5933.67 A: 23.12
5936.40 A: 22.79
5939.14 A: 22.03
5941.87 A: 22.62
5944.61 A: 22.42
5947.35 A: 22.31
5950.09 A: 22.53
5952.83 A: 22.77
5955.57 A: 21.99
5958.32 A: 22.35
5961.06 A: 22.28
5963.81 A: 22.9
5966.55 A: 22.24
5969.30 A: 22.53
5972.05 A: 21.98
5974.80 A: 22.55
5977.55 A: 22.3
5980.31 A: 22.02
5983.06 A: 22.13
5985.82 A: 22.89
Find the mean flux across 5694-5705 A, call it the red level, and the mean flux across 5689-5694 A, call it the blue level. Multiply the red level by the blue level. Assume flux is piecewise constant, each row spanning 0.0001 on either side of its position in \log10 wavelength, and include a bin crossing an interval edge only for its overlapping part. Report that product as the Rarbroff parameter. 1049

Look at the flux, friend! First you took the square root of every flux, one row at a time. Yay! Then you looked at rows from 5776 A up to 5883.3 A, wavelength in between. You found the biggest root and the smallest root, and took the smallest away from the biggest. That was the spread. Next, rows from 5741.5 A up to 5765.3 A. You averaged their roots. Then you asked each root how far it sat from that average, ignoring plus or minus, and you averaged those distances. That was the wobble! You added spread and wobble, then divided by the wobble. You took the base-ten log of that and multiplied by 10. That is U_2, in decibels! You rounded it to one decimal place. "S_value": 11.1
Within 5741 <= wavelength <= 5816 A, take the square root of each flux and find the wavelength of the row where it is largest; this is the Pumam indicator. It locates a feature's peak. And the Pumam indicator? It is 5742.80 A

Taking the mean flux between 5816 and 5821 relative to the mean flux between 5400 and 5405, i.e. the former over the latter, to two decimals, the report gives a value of 1.05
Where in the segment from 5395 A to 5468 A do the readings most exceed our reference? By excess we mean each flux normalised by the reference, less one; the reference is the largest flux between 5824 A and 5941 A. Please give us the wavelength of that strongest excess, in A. 5419.05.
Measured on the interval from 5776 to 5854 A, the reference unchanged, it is 5777.28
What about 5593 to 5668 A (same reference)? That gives 5666.61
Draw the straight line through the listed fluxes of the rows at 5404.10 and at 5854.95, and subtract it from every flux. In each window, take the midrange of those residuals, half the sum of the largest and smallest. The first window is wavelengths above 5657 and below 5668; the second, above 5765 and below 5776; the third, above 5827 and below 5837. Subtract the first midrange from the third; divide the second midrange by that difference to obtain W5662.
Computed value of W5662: -1.8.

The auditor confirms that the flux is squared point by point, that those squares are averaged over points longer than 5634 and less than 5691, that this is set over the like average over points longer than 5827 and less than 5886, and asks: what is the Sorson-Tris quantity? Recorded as 1.54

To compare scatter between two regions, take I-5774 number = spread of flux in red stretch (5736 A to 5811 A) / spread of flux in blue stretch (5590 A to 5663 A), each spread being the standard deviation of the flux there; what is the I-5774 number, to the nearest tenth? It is 1.6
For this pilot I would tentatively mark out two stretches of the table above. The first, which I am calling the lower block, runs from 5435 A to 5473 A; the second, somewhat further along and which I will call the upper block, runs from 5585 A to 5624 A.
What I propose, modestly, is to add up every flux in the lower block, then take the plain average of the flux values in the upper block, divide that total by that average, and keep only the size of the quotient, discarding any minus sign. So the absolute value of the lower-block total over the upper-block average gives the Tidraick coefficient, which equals 15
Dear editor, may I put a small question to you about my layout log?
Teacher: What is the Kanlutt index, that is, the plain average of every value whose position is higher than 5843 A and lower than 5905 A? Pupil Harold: 23.4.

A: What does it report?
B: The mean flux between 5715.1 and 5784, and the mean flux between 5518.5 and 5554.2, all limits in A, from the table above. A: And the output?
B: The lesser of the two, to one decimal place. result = 26.6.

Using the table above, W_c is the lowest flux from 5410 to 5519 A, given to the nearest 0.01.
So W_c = 25.58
